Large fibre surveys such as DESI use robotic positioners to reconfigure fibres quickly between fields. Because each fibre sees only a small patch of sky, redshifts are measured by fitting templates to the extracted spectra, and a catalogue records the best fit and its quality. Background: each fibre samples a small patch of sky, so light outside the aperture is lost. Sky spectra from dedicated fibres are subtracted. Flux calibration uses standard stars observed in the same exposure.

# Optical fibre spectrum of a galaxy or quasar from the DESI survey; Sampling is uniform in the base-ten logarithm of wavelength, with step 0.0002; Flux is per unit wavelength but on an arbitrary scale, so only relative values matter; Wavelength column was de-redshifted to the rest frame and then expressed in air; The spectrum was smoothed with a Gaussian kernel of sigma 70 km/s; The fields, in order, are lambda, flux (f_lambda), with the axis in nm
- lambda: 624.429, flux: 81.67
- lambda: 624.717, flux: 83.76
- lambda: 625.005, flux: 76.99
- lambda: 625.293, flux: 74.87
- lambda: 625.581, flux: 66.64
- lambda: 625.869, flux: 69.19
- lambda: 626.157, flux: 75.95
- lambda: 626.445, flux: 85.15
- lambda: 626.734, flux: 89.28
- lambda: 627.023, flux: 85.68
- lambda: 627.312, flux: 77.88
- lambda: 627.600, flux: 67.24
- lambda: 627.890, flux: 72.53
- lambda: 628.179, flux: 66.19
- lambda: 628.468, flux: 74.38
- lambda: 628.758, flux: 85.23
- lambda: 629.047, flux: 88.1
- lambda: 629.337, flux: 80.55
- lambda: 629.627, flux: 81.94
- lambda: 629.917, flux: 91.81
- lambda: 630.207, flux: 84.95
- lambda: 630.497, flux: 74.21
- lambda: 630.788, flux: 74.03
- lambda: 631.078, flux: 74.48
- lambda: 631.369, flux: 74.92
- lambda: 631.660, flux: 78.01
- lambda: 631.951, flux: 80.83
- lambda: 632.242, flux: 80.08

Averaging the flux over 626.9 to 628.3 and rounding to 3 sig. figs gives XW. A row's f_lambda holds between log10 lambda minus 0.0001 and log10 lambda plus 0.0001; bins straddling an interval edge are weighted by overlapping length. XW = 73.9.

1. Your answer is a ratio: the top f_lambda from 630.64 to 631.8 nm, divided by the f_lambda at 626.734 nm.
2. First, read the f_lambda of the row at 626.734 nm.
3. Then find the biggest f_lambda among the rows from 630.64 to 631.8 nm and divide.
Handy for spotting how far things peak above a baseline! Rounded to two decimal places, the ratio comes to 0.87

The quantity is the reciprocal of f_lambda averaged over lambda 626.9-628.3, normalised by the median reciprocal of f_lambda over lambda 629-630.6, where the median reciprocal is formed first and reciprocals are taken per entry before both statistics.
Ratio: 1.14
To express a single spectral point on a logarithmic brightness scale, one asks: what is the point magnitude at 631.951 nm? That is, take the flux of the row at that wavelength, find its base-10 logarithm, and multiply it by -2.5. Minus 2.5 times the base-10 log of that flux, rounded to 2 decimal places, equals -4.77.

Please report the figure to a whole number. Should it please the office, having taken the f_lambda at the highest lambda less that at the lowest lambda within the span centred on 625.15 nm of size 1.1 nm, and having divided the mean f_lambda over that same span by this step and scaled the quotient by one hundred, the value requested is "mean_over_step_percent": -441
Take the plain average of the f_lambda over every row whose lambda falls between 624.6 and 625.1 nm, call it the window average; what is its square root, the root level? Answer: 8.97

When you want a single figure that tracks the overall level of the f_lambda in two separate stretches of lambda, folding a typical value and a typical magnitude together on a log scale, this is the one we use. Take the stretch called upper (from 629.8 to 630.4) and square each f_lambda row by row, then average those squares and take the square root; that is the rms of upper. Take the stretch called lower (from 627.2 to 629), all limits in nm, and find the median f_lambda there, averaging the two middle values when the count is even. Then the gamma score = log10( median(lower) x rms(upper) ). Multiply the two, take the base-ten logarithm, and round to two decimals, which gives 3.81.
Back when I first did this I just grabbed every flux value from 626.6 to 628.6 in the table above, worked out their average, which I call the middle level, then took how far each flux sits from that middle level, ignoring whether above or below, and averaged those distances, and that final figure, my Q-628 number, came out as 7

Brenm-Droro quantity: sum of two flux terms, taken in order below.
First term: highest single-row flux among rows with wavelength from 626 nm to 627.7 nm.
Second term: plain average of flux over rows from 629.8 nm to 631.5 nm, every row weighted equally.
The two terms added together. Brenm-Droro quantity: 168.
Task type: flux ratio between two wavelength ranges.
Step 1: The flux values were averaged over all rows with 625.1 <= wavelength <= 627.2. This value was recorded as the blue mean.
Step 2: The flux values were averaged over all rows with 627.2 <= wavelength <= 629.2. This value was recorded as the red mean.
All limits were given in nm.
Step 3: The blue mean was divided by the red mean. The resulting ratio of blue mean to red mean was 1.03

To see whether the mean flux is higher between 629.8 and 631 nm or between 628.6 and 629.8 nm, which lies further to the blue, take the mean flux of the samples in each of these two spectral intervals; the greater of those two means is 84.0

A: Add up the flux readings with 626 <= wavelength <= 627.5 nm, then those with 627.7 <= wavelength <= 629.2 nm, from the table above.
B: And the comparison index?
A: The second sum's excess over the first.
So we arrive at -28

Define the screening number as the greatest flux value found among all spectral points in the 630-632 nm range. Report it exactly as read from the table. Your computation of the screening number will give 84.95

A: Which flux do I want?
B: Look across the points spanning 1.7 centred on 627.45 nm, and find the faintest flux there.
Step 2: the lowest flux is 66.19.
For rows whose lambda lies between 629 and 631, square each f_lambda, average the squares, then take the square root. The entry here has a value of 82.5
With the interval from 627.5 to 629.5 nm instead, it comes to 76.7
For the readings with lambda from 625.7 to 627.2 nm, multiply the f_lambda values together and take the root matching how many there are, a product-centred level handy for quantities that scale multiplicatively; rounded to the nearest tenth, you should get 80.7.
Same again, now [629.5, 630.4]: 86.1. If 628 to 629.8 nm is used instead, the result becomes 79.0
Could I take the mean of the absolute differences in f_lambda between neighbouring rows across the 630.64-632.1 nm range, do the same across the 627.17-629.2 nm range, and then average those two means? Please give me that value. 4.5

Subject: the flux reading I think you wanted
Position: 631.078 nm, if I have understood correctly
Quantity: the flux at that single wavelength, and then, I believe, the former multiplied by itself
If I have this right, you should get 5547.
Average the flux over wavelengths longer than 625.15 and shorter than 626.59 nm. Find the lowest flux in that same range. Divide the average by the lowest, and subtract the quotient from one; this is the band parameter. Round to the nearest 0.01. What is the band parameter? -0.12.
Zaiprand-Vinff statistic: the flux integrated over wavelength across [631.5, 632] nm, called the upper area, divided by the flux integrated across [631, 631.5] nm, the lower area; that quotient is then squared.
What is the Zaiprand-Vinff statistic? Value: 1.1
